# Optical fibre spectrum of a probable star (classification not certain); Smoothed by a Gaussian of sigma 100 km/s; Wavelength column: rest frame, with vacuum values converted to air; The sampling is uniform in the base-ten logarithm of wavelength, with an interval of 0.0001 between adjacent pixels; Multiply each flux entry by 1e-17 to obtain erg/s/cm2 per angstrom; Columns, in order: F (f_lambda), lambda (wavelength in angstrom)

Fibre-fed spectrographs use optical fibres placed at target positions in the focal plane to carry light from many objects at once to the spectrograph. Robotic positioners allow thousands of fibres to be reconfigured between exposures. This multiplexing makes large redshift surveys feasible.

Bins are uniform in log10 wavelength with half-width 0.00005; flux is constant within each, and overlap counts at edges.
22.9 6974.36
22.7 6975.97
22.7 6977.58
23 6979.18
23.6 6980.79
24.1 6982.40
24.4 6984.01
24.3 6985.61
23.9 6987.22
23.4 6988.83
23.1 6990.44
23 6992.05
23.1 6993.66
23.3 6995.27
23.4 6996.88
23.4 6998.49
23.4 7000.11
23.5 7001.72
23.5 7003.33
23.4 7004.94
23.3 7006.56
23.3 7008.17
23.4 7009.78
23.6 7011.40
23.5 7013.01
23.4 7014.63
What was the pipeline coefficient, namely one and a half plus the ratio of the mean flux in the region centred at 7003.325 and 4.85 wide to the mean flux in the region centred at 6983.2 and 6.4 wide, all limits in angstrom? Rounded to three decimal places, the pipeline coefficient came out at 2.474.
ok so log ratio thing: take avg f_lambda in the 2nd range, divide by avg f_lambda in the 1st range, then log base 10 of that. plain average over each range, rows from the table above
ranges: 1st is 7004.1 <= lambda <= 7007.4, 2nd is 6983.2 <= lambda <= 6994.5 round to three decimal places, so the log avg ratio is 0.005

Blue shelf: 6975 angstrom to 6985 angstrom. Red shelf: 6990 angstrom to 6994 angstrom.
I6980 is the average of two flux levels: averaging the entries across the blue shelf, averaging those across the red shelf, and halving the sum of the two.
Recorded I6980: 23.24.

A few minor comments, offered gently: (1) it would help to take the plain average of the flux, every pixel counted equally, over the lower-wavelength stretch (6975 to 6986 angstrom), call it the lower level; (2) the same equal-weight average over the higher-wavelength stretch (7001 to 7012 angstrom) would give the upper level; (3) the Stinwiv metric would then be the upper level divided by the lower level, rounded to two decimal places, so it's 1.00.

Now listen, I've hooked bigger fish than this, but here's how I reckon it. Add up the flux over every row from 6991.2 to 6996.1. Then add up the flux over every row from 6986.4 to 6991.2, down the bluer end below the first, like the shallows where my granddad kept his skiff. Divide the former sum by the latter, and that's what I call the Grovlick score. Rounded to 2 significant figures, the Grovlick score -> 0.99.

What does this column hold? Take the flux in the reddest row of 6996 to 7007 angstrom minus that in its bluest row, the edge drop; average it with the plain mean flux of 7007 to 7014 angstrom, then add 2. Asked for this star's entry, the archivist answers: 13.7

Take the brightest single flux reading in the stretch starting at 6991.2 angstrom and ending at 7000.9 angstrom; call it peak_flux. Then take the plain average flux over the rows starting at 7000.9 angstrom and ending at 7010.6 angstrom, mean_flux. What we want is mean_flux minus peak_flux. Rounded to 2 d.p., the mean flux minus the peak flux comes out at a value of 0.00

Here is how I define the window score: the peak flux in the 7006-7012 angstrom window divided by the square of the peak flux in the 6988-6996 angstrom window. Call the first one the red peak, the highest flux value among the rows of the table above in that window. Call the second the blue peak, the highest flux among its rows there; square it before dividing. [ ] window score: 0.0431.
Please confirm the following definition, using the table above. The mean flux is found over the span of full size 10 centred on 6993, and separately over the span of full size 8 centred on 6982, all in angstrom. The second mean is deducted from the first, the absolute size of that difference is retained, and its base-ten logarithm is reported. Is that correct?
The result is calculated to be -0.2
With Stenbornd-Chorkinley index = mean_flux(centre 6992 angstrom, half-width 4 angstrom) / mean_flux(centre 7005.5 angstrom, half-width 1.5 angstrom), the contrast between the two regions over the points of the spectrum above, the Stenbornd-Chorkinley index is 0.99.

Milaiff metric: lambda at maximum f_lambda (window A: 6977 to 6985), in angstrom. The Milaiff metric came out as 6984.01 angstrom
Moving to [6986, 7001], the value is 6987.22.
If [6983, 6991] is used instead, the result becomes 6984.01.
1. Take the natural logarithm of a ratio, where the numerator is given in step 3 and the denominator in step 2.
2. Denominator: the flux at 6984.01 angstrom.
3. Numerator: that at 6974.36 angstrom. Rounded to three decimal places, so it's -0.063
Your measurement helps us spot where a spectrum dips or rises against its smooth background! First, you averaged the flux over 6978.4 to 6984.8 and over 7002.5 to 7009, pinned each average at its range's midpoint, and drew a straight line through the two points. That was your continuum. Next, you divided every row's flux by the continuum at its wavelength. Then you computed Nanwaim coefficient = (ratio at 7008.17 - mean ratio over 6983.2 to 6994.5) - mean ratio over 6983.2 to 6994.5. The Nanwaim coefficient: -1.00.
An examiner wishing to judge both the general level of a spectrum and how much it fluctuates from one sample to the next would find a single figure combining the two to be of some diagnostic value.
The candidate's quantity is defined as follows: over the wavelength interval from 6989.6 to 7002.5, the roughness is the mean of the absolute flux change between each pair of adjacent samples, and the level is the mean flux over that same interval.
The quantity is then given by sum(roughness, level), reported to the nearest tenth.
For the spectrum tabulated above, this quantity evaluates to 23.4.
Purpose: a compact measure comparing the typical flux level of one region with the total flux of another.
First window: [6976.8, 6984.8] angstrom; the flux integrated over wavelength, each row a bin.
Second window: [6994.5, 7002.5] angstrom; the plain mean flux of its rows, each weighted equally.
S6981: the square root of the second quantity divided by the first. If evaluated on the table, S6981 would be 0.352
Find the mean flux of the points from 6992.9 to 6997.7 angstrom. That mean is 23.3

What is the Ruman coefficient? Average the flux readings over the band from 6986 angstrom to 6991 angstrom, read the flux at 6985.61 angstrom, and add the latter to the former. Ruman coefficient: 47.8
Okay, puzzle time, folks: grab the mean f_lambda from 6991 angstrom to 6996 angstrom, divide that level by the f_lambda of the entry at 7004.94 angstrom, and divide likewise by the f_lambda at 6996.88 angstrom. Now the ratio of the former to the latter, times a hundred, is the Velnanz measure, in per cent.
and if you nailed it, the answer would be 100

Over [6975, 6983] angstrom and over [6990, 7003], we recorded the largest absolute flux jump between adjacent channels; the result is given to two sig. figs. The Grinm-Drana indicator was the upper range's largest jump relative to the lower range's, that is 0.33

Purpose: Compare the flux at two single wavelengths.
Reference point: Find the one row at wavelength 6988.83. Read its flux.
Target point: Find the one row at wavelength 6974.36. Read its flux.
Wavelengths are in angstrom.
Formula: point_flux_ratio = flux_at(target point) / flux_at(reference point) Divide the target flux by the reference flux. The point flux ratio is 0.979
